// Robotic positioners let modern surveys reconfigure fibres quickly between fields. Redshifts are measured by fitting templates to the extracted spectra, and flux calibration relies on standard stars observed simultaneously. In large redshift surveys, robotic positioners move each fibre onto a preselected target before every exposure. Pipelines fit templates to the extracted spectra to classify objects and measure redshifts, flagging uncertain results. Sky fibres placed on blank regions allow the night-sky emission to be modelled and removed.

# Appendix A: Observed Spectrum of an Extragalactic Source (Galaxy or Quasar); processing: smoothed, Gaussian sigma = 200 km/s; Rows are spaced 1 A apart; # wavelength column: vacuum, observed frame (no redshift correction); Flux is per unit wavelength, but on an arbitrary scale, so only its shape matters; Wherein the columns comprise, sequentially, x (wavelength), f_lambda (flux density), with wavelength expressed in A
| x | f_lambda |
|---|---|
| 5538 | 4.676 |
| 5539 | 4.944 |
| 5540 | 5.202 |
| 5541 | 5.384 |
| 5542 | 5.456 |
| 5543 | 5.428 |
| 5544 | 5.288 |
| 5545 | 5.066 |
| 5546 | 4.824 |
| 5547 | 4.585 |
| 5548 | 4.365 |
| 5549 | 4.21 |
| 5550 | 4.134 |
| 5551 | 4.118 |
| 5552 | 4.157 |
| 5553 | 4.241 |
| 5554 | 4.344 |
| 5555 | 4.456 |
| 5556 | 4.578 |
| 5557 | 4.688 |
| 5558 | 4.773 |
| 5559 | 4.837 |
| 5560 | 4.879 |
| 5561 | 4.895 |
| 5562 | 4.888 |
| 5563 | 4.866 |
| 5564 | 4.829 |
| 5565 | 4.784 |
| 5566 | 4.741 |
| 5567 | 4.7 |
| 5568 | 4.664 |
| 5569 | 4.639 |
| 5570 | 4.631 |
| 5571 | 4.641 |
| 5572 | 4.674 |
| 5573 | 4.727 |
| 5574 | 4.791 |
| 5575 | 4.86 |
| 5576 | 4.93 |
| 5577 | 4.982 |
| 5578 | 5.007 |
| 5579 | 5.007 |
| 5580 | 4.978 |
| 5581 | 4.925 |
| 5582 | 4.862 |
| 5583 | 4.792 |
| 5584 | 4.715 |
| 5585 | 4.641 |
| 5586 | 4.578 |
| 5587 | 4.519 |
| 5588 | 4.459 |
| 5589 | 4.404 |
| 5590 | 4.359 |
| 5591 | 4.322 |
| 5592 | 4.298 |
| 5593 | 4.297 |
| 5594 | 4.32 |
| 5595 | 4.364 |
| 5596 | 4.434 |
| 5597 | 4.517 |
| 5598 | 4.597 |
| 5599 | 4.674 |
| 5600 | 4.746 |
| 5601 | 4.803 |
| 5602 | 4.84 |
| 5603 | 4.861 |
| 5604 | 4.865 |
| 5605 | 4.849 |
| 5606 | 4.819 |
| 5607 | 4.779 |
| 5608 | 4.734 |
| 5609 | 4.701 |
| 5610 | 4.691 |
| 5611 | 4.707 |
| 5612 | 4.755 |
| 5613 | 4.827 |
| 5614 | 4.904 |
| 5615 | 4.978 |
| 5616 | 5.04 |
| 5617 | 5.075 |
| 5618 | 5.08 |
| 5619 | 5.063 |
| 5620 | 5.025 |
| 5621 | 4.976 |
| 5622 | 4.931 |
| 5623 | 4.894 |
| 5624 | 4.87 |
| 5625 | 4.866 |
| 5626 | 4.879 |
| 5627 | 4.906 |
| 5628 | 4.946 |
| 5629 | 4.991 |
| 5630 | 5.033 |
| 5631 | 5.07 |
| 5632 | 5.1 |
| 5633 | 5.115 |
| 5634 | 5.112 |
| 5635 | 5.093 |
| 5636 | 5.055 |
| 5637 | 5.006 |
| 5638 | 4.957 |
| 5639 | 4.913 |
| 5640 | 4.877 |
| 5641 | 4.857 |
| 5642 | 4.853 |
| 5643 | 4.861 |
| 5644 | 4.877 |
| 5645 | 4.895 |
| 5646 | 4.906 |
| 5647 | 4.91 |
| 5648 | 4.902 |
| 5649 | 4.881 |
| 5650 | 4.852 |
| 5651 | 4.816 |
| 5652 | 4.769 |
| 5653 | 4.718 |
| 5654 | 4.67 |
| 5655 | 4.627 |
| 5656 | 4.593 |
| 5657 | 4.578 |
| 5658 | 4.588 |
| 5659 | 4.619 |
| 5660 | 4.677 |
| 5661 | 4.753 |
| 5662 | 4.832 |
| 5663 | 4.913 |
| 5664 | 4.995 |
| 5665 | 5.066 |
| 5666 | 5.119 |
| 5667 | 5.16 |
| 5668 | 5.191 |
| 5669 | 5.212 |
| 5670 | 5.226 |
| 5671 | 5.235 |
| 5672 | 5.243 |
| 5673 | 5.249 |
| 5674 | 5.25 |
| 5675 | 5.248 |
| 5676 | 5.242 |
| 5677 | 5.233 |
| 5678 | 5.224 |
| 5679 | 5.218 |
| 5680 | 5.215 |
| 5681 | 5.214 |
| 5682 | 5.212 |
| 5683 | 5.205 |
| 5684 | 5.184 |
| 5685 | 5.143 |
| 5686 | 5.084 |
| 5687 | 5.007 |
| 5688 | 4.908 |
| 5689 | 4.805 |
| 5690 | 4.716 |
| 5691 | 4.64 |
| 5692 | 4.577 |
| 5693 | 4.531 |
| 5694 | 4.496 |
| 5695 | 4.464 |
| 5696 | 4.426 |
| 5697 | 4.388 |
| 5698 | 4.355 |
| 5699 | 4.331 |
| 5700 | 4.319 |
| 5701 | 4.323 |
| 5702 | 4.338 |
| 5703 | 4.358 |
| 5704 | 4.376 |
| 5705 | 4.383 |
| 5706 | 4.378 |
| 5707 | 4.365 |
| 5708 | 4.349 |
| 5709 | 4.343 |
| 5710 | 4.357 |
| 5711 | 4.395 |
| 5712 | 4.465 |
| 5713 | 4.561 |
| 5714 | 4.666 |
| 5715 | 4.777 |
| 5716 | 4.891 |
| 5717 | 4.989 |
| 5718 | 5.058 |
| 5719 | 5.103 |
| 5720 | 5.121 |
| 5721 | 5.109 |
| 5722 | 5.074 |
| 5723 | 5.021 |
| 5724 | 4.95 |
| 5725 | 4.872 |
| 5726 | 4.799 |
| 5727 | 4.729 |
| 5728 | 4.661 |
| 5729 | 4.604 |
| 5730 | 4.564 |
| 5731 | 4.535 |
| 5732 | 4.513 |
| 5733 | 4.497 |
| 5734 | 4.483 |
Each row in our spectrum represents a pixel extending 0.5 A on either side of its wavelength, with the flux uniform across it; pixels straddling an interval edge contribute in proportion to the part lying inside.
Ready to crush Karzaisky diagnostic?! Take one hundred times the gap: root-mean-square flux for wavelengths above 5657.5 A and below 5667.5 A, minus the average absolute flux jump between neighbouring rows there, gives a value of 481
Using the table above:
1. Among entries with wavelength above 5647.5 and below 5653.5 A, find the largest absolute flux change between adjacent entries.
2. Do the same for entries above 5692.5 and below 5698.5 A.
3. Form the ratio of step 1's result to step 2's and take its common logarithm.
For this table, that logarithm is 0.13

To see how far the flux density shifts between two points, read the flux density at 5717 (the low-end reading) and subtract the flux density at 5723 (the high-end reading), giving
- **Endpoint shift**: 0.0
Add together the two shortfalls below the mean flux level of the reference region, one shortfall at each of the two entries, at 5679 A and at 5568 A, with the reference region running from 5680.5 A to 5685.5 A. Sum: 0.50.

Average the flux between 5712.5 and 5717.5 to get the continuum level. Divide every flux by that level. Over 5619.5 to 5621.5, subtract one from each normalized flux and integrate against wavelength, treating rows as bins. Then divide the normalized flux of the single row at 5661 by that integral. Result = 11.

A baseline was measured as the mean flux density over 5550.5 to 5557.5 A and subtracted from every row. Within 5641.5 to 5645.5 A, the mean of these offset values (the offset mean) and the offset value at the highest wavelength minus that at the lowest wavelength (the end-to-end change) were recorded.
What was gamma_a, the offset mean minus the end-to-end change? 0.46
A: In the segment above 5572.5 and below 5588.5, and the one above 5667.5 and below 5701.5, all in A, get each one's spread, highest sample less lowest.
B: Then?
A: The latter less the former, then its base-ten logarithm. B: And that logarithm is -0.4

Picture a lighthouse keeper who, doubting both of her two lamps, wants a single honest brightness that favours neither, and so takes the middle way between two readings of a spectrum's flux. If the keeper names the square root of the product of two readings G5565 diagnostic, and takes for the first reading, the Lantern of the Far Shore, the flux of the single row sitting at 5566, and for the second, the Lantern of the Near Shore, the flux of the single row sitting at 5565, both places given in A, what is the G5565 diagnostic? 4.76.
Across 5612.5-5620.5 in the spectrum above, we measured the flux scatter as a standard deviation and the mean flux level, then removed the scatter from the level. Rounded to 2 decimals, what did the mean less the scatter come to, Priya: 4.91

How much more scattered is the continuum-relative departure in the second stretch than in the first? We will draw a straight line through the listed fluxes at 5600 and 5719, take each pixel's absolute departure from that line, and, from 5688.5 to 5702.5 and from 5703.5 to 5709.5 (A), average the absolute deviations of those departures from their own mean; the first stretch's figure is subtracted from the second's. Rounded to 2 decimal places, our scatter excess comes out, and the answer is -0.12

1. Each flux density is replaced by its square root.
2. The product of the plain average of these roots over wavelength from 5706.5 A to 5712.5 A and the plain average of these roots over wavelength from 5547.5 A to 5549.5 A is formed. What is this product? 4.3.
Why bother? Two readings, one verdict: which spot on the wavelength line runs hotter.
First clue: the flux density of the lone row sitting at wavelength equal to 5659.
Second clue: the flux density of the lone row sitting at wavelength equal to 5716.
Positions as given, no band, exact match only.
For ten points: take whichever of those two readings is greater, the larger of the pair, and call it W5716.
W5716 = 4.89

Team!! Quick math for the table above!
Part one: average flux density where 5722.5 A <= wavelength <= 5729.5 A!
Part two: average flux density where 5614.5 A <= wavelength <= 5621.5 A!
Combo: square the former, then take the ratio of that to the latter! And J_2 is 4.6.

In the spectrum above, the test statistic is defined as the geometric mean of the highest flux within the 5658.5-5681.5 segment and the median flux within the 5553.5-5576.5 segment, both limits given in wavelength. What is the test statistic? 4.99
